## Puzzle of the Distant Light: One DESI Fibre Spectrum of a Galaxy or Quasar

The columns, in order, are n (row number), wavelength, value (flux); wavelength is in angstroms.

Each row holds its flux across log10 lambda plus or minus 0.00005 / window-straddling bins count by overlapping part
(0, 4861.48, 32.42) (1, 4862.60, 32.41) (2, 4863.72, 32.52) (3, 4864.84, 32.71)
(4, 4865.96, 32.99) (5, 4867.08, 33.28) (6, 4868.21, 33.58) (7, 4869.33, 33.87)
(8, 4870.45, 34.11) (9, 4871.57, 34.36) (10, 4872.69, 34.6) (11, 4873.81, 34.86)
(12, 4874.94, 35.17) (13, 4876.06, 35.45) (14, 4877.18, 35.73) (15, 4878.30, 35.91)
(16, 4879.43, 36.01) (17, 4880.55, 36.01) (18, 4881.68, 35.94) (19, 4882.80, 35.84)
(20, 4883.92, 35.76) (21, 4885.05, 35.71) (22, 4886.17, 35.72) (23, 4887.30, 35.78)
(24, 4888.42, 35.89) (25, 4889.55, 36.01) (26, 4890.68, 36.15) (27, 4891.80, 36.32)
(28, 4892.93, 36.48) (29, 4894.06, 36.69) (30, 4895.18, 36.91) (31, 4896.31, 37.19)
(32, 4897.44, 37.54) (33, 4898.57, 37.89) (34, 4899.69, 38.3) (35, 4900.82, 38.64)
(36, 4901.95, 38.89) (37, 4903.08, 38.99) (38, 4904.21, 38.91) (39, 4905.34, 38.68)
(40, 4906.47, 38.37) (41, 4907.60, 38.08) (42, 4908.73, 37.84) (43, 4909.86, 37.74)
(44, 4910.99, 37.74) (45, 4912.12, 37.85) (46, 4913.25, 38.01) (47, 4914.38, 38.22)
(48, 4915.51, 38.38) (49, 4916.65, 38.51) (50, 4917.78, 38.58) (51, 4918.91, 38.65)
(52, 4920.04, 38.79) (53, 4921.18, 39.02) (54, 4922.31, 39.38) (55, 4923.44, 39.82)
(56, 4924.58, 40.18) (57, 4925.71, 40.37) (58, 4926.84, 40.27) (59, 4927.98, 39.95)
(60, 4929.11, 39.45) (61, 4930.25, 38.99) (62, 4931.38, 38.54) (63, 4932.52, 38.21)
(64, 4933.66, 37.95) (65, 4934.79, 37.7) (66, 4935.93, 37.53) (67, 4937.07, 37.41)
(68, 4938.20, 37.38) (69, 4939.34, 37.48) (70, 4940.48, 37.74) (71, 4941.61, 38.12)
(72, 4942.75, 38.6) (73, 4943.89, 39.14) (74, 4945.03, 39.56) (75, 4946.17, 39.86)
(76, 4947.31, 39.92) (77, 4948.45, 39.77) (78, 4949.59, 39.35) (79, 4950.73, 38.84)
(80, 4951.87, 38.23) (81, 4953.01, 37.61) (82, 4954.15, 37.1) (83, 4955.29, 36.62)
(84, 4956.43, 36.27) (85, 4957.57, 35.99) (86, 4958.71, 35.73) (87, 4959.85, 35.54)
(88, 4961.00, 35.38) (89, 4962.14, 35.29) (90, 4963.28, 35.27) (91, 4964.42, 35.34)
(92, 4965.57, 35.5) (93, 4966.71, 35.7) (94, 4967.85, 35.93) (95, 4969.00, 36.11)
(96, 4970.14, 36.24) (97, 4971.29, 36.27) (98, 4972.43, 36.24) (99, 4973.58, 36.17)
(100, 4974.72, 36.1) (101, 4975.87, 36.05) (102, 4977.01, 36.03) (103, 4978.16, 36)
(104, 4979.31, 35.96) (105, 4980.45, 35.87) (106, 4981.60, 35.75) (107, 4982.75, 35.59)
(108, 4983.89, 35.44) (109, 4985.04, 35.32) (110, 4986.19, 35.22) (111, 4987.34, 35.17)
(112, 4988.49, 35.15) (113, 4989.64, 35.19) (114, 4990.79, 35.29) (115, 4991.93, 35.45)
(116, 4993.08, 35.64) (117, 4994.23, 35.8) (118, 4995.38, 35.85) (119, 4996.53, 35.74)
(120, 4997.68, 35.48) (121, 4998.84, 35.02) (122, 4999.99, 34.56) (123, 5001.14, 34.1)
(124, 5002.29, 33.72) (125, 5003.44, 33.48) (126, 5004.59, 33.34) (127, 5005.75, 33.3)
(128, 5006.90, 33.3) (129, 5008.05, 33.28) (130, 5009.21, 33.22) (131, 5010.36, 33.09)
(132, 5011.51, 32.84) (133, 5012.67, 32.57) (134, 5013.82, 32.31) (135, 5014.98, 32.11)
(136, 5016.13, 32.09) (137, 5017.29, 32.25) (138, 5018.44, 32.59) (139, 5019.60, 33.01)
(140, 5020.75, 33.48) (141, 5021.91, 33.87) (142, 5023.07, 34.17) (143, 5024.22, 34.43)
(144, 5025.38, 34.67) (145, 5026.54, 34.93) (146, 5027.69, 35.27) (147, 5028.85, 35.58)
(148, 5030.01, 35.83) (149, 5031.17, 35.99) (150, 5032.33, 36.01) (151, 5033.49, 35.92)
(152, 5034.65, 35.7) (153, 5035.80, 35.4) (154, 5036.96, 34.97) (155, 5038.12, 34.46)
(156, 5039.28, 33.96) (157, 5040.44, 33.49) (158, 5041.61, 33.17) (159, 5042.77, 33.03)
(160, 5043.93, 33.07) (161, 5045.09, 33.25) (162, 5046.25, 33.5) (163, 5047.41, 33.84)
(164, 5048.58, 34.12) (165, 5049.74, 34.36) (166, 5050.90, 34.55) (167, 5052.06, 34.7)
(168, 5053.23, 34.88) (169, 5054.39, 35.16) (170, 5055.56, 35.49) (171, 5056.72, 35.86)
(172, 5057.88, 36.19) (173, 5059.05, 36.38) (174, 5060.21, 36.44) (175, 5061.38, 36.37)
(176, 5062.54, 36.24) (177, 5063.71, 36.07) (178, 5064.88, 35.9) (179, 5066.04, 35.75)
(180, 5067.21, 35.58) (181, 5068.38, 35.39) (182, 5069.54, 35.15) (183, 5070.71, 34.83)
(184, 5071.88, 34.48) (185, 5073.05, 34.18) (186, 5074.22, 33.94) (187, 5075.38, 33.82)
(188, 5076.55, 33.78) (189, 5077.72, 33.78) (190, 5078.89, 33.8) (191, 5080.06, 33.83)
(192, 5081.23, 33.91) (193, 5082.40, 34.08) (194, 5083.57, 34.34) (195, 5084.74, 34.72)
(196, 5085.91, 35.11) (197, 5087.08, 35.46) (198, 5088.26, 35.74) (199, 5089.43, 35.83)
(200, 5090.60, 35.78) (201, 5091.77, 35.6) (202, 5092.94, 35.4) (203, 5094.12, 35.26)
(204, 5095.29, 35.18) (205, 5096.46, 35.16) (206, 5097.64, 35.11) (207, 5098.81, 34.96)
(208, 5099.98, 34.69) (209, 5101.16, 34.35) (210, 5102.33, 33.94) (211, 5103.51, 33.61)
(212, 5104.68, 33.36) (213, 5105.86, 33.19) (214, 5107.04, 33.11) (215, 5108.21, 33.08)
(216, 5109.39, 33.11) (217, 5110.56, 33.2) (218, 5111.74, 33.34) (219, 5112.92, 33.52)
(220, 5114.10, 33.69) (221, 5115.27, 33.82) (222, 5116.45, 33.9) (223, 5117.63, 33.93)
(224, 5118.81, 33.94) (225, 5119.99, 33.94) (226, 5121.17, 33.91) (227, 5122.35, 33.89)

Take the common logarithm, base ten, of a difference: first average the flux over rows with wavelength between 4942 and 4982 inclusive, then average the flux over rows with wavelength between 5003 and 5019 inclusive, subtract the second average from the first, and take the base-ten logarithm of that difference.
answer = 0.60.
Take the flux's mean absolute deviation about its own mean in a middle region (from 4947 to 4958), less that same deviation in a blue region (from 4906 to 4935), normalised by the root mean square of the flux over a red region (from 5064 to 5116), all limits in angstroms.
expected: 0.016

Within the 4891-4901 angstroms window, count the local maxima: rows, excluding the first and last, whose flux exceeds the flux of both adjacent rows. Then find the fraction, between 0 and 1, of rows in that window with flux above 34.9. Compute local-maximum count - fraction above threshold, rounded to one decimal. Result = -1.0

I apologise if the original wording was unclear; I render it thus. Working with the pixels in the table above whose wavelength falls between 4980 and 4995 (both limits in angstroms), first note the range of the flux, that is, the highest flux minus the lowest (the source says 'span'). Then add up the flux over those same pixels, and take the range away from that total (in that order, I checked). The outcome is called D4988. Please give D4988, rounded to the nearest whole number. 460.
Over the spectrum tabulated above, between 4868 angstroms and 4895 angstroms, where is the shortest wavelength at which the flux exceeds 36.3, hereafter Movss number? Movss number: 4891.80 angstroms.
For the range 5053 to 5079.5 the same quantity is 5059.05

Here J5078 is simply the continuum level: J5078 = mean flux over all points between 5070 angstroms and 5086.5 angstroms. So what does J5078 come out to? 34.2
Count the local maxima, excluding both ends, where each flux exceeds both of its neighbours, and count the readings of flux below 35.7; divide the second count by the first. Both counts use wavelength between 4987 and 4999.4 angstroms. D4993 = 8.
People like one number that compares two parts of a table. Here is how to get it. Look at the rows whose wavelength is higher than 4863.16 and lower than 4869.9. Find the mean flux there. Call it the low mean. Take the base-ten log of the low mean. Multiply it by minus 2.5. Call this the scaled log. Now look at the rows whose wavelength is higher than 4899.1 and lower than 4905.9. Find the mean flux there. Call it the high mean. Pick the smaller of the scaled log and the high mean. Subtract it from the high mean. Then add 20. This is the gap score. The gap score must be 62.5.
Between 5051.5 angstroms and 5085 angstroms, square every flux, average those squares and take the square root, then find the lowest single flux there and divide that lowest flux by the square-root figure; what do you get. 0.96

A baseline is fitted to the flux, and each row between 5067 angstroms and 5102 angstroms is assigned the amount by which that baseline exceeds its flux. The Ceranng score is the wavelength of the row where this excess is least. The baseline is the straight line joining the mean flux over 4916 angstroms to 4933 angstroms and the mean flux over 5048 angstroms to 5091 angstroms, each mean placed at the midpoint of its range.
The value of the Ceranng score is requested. 5089.43 angstroms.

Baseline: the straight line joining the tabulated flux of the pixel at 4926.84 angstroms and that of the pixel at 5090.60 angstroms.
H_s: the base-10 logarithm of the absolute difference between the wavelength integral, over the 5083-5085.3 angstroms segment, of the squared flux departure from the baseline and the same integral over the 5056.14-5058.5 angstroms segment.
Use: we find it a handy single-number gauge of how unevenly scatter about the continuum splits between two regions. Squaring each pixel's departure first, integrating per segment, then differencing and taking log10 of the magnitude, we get 0.6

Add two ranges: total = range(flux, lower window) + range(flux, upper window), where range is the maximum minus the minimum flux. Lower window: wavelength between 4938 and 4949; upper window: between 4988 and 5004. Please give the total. 4.9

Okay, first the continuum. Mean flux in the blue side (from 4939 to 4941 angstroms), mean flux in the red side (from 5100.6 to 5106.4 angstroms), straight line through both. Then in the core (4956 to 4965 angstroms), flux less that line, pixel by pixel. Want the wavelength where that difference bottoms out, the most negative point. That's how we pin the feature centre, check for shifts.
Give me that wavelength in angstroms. 4962.14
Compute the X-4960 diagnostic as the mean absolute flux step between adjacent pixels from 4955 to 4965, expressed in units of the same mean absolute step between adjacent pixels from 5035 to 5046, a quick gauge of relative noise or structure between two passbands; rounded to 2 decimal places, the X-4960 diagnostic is 0.55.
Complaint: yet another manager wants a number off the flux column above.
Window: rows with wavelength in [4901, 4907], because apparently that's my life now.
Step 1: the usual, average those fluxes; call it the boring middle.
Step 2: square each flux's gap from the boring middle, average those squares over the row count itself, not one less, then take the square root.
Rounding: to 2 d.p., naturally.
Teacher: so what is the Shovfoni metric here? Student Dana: 0.22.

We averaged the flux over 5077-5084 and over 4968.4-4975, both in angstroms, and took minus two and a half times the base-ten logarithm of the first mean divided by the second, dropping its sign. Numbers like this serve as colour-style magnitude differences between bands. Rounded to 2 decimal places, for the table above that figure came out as 0.07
